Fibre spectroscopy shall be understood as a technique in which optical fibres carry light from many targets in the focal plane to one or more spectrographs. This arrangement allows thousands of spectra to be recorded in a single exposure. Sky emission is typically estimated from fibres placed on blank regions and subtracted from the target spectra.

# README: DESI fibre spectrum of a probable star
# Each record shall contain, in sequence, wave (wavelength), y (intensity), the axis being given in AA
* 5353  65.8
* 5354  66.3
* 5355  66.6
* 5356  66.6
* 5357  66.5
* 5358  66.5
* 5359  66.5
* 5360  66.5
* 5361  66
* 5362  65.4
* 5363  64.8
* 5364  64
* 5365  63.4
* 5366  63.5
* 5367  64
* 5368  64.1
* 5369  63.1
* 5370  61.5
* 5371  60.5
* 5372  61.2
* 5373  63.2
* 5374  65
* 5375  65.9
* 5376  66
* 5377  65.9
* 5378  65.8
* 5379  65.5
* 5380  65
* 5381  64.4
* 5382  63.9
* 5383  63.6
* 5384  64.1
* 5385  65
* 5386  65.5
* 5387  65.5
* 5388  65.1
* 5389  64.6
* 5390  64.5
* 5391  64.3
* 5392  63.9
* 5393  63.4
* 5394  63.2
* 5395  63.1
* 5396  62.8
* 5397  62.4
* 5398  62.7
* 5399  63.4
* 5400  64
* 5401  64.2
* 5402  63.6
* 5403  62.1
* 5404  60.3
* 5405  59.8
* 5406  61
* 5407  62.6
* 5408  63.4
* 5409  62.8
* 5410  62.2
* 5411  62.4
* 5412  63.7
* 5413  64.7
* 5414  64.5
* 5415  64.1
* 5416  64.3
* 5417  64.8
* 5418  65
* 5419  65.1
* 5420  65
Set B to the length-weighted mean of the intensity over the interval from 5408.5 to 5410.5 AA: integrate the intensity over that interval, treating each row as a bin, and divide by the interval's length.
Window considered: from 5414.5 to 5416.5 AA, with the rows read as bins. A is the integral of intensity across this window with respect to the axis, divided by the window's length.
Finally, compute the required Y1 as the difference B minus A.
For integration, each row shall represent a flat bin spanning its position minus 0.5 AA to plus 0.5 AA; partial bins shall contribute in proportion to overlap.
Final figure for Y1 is -2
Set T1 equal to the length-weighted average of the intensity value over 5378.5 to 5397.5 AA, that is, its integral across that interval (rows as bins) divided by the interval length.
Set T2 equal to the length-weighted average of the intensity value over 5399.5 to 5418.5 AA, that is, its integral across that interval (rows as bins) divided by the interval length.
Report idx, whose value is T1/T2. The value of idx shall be 1.02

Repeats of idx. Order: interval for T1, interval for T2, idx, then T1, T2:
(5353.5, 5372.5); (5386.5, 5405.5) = 1.02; 64.6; 63.3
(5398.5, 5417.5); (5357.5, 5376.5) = 0.98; 63.0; 64.3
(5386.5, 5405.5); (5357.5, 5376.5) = 0.99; 63.3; 64.3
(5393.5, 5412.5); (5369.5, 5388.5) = 0.97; 62.6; 64.3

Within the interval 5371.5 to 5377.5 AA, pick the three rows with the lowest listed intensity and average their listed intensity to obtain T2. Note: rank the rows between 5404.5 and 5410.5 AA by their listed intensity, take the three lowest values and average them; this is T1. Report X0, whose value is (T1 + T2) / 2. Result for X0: 62.1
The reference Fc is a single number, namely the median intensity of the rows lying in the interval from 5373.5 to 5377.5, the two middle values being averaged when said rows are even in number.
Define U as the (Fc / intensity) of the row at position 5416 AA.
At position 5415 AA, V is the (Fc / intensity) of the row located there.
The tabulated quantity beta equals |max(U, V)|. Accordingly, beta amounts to 1.03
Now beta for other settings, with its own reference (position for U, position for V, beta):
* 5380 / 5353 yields 1.01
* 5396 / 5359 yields 1.05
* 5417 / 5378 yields 1.02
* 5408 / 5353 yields 1.04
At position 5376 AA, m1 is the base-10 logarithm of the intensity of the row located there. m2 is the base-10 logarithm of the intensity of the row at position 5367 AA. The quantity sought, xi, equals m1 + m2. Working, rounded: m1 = 1.82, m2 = 1.81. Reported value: 3.626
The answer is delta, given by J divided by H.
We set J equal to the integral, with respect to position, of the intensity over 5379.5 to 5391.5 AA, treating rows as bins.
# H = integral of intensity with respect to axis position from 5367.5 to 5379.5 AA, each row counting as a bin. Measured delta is 1.01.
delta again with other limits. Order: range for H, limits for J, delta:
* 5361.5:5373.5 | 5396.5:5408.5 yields 0.99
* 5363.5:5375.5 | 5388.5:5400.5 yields 1.00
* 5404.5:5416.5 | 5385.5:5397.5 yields 1.02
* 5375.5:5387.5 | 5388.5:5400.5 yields 0.98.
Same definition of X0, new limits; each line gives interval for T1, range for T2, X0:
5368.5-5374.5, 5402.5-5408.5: 60.7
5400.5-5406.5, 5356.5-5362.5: 63.2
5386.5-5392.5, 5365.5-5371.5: 63.0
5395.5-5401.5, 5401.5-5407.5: 61.5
